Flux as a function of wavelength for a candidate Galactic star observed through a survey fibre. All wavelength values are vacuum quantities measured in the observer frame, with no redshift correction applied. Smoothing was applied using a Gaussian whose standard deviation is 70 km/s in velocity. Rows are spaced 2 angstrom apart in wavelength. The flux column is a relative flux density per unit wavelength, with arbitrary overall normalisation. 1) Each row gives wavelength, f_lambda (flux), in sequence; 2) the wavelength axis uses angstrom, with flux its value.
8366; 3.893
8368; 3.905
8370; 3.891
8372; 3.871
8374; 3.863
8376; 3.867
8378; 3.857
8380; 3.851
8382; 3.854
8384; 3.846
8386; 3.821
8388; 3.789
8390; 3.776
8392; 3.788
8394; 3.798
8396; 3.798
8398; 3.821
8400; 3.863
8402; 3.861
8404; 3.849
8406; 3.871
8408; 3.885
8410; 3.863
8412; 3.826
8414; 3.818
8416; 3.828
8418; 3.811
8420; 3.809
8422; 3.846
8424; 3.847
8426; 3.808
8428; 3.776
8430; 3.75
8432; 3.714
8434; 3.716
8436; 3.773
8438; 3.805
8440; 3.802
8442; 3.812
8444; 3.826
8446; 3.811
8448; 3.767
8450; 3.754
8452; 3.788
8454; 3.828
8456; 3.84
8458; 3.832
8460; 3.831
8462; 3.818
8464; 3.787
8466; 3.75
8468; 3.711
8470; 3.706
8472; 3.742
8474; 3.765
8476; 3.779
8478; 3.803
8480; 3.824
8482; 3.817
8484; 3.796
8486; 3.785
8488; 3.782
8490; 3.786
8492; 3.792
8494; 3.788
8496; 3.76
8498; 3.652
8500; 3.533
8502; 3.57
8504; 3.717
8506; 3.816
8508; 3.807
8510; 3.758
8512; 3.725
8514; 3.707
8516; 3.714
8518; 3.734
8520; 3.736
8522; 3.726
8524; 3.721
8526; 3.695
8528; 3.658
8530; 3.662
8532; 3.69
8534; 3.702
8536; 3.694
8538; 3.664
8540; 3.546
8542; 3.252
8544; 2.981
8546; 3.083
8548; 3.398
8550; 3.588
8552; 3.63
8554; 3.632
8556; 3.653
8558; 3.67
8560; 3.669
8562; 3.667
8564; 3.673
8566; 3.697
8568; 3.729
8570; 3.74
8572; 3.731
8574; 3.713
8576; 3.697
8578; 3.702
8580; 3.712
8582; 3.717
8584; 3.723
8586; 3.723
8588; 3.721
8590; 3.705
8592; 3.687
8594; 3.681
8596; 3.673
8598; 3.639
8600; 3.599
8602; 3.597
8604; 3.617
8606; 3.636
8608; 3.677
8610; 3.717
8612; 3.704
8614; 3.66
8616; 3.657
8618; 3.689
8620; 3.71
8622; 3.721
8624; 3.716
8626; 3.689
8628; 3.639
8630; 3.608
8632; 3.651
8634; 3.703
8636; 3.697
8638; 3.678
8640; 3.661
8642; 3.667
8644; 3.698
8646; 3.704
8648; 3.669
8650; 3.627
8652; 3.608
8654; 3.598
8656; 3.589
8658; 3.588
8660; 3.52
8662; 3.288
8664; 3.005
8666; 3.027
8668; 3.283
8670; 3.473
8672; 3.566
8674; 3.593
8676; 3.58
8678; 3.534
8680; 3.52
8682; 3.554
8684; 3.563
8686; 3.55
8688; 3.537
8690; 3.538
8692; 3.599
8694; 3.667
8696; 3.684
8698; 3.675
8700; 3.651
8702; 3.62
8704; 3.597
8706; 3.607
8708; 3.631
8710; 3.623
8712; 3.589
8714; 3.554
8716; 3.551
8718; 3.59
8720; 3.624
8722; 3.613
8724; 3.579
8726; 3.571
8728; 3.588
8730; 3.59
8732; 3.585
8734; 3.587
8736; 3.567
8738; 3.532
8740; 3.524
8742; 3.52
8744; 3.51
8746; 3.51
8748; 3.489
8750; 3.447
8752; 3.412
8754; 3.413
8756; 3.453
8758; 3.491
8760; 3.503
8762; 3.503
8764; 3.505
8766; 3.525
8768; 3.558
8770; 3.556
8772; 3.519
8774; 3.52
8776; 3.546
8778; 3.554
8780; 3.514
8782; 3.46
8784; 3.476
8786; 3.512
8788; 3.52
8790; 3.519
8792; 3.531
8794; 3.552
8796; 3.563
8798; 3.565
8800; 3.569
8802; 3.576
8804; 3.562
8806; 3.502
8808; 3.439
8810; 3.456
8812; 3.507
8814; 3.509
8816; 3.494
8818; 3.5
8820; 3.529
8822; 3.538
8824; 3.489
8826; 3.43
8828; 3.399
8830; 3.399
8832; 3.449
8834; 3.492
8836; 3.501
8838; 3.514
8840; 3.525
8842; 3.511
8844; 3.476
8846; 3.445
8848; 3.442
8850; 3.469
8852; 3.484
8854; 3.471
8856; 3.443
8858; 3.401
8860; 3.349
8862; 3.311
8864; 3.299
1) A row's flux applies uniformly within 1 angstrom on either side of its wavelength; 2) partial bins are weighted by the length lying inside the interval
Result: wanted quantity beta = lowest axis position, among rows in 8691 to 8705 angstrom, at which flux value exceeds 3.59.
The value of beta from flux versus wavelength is 8692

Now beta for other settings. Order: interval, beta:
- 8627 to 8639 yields 8628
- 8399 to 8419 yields 8400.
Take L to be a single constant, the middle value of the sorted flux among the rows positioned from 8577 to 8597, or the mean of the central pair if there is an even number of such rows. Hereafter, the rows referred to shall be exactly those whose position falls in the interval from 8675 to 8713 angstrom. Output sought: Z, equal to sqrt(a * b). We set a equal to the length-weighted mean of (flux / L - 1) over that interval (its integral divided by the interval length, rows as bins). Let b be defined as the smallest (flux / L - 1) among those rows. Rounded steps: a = -0.030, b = -0.05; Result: 0.04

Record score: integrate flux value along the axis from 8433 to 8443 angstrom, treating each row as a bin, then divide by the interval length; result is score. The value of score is 3.78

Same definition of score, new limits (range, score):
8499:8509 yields 3.69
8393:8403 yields 3.83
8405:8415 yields 3.85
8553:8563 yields 3.66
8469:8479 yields 3.76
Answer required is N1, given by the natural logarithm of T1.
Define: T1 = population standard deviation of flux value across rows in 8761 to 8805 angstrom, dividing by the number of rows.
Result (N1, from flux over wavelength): -3.5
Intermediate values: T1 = 0.030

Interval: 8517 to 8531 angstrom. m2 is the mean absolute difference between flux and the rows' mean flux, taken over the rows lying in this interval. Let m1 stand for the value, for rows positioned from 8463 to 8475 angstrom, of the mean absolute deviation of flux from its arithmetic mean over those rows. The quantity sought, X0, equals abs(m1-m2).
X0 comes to 0.004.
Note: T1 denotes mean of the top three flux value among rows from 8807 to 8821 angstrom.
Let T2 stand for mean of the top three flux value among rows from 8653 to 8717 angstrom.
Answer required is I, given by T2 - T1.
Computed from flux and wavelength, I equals 0.2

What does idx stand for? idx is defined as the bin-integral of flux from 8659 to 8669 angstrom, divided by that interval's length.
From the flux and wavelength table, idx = 3.22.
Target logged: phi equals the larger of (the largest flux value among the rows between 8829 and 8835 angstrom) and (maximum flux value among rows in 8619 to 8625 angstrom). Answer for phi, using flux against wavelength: 3.72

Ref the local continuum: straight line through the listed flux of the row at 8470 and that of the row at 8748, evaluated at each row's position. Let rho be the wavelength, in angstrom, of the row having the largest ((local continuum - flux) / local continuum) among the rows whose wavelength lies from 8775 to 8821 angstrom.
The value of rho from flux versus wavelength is 8808 angstrom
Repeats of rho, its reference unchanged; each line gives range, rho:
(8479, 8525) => 8500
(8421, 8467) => 8432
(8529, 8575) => 8544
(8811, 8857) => 8828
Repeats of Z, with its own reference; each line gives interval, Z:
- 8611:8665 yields 0.07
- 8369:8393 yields 0.03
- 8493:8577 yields 0.06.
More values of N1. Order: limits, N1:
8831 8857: -3.6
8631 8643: -4.0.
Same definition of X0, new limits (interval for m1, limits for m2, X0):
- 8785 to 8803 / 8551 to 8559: 0.007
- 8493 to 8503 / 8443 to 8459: 0.064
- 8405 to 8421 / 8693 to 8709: 0.002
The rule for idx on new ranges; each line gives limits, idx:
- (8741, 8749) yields 3.51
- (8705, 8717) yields 3.59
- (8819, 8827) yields 3.50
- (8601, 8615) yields 3.66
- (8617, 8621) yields 3.70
